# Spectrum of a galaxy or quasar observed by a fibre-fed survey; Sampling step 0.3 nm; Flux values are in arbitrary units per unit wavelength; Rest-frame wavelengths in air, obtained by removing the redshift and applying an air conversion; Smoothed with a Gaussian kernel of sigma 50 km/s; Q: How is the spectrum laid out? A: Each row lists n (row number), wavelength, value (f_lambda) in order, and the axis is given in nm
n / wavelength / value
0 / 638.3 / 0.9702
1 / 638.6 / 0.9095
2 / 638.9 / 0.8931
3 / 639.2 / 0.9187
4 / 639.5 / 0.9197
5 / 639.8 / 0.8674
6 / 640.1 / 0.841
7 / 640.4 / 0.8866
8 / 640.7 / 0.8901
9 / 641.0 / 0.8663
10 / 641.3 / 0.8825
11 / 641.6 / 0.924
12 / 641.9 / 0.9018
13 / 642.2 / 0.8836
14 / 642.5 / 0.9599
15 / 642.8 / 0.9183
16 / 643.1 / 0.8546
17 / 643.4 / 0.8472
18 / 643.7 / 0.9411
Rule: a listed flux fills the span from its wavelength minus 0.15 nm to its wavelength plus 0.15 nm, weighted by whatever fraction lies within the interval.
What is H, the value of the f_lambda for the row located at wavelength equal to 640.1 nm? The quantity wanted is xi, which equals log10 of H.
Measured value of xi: -0.075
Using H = 0.841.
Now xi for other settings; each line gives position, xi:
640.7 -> -0.051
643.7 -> -0.026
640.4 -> -0.052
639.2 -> -0.037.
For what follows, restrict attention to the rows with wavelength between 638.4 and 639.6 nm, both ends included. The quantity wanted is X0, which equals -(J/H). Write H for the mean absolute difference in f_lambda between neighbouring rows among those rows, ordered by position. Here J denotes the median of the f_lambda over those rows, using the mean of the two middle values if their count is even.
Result -64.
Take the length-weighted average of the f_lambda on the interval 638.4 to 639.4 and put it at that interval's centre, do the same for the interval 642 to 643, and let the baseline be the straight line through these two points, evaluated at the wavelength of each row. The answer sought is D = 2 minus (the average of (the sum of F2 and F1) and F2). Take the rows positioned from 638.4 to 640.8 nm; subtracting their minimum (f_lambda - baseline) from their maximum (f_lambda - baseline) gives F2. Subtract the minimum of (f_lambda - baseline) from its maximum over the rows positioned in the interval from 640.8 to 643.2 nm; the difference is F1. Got 1.87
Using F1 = 0.11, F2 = 0.080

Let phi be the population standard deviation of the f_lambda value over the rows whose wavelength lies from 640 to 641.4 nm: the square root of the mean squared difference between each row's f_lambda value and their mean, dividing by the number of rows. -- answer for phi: 0.018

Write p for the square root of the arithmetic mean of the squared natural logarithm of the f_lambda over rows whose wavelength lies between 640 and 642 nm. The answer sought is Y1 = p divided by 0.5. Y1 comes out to 0.25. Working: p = 0.126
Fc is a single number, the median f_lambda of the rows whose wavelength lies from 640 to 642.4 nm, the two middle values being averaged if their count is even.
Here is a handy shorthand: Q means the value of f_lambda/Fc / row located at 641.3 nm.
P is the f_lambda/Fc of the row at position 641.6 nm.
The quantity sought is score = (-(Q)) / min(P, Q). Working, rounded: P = 1.044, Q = 1.00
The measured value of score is -1.00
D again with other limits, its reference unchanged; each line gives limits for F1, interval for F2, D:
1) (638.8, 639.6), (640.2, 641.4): 1.96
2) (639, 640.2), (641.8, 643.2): 1.85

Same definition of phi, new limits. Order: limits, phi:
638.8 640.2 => 0.030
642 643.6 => 0.042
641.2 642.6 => 0.029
